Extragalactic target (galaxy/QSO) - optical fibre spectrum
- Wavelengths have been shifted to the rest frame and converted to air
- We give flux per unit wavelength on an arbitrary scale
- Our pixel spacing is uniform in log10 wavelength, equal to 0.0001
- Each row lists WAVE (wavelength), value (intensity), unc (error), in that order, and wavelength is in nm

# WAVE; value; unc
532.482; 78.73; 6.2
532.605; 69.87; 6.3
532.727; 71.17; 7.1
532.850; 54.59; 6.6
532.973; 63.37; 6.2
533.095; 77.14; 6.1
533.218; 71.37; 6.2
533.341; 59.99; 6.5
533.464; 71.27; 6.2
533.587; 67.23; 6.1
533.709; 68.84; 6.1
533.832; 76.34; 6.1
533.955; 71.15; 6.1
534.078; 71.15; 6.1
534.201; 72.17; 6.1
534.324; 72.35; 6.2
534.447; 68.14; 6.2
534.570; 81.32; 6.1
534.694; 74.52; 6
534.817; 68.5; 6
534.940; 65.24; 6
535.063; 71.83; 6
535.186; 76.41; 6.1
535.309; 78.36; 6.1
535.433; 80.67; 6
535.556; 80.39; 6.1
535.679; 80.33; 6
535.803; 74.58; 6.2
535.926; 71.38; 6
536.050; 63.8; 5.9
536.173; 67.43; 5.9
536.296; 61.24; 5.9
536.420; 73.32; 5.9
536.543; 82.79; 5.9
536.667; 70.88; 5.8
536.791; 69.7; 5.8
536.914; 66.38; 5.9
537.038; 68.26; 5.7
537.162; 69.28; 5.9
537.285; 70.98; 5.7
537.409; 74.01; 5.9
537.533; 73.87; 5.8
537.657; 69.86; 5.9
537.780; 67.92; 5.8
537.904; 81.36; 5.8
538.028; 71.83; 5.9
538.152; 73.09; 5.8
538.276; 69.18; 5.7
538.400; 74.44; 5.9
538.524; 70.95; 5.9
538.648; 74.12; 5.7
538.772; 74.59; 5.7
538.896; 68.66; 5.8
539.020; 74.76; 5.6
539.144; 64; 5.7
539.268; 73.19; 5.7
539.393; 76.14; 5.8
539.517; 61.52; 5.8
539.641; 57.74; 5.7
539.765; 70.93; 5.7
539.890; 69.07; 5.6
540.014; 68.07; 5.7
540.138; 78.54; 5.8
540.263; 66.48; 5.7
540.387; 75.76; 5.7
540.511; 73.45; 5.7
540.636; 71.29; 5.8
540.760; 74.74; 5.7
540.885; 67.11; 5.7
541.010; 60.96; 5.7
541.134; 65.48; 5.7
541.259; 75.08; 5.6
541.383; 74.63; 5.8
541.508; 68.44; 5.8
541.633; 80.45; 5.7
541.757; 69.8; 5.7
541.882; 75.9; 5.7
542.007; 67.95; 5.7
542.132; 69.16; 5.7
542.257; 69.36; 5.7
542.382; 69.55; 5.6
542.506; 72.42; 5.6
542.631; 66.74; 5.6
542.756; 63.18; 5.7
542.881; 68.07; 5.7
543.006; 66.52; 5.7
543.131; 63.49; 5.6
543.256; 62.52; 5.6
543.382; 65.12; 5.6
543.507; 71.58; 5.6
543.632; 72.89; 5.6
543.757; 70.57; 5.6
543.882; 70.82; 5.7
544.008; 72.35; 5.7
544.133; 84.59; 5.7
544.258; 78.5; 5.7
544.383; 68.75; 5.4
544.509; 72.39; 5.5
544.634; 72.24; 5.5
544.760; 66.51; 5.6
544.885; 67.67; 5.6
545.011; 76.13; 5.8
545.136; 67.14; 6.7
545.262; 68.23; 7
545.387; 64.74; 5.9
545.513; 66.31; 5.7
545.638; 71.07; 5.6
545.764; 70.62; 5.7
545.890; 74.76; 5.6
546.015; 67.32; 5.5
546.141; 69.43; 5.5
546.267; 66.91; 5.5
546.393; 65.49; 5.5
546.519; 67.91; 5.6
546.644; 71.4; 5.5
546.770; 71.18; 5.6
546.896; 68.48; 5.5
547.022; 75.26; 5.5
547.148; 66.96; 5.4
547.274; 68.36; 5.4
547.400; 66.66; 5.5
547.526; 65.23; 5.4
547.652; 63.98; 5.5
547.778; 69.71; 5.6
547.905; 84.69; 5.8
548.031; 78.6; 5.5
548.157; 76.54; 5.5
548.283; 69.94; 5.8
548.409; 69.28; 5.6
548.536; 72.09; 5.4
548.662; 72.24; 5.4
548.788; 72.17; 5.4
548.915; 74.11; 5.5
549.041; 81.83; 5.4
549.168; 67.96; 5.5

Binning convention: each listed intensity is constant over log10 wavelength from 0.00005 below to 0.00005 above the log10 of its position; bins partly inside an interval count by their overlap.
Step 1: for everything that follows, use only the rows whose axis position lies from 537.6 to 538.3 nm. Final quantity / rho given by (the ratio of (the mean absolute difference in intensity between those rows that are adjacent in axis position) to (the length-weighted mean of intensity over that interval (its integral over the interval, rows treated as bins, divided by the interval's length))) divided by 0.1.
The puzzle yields 0.83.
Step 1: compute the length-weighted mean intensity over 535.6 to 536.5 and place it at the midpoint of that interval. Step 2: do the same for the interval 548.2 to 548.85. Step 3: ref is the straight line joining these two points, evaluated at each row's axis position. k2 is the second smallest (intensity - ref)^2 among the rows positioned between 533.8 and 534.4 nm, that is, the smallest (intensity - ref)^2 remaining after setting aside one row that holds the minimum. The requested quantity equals 0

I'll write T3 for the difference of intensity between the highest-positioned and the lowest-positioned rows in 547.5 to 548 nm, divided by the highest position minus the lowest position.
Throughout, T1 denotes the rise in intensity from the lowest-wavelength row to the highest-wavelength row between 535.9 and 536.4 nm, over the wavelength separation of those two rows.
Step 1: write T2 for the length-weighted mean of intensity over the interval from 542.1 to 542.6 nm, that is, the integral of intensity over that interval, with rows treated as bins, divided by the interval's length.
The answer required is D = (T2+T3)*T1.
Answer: -3327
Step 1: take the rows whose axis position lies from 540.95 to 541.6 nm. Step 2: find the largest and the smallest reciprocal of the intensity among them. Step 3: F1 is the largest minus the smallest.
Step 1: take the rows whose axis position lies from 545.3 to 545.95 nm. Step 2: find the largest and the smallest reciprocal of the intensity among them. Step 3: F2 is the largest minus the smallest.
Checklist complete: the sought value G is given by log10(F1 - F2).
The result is -3.0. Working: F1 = 0.0031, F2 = 0.0021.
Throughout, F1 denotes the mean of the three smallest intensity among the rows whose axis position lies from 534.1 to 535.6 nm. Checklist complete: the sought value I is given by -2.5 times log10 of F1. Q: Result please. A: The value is -4.57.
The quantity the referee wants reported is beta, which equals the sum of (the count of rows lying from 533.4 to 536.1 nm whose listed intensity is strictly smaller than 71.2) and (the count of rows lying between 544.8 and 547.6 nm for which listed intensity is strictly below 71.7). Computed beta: 27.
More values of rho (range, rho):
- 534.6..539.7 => 0.69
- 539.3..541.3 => 0.98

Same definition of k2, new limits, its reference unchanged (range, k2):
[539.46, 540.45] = 4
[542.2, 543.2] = 2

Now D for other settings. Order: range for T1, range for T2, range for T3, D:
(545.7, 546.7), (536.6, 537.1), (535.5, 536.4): 38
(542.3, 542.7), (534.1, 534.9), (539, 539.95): -744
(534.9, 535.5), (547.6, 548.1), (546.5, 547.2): 2283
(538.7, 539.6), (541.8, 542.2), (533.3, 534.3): -1490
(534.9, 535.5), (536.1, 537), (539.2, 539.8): 2053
